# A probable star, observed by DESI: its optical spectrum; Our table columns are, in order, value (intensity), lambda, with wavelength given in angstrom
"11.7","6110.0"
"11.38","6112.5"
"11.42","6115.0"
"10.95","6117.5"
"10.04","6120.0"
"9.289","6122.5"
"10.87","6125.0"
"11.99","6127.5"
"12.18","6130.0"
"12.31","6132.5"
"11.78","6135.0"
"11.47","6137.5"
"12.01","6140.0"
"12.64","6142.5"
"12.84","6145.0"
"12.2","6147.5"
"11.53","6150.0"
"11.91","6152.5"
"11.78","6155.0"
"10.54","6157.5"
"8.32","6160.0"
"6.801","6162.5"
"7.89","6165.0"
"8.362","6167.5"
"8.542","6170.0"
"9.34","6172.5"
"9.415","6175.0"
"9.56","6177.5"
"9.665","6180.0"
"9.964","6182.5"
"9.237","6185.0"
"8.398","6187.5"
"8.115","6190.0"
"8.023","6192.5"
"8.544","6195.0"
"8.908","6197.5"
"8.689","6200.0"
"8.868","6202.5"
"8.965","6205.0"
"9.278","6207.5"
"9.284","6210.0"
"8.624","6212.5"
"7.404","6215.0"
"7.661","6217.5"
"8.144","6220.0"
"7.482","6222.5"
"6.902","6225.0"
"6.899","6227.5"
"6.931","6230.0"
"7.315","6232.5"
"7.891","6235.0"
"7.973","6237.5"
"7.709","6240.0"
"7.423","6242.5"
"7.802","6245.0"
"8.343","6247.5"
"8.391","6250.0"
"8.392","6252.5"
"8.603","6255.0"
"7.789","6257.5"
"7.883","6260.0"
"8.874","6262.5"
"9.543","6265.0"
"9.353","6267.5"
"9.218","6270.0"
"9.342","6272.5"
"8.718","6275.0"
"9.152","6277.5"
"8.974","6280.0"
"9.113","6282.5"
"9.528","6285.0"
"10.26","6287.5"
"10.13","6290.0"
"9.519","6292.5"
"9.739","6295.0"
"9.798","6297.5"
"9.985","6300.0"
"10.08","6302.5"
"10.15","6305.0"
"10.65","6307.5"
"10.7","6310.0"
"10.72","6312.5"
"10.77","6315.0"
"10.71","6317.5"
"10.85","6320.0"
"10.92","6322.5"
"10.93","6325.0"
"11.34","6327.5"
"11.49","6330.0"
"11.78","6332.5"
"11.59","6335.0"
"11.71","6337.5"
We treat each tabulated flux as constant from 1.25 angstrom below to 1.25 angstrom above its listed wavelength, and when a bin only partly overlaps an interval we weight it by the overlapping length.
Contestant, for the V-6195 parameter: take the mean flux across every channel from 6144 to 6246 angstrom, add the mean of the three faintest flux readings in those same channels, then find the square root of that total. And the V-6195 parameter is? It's 3.96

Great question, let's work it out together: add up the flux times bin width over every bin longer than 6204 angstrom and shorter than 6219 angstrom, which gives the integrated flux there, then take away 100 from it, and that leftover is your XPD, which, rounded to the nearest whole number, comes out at 28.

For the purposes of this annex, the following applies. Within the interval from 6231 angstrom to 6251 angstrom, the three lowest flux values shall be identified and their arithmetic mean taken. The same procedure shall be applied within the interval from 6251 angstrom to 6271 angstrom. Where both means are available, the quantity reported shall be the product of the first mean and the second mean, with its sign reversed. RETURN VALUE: -60.0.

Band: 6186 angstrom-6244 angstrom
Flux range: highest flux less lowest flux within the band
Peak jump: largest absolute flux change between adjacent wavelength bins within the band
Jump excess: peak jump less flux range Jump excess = -1.2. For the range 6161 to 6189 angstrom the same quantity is -2.1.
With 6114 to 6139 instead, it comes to -1.4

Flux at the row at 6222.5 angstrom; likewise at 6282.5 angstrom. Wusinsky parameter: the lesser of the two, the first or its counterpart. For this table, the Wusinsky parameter 7.5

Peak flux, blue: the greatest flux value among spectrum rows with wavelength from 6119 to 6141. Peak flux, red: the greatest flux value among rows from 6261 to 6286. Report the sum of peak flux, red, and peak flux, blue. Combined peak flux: 21.9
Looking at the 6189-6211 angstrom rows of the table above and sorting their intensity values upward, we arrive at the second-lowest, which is 8.115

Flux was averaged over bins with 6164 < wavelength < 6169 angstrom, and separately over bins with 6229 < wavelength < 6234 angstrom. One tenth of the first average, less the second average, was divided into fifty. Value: -7.9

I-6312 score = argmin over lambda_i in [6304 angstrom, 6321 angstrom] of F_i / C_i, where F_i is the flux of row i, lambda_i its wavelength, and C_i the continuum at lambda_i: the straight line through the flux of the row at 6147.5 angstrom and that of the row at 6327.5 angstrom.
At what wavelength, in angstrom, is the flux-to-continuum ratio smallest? 6305.0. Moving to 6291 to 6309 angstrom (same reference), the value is 6292.5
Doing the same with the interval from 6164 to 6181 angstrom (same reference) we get 6165.0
